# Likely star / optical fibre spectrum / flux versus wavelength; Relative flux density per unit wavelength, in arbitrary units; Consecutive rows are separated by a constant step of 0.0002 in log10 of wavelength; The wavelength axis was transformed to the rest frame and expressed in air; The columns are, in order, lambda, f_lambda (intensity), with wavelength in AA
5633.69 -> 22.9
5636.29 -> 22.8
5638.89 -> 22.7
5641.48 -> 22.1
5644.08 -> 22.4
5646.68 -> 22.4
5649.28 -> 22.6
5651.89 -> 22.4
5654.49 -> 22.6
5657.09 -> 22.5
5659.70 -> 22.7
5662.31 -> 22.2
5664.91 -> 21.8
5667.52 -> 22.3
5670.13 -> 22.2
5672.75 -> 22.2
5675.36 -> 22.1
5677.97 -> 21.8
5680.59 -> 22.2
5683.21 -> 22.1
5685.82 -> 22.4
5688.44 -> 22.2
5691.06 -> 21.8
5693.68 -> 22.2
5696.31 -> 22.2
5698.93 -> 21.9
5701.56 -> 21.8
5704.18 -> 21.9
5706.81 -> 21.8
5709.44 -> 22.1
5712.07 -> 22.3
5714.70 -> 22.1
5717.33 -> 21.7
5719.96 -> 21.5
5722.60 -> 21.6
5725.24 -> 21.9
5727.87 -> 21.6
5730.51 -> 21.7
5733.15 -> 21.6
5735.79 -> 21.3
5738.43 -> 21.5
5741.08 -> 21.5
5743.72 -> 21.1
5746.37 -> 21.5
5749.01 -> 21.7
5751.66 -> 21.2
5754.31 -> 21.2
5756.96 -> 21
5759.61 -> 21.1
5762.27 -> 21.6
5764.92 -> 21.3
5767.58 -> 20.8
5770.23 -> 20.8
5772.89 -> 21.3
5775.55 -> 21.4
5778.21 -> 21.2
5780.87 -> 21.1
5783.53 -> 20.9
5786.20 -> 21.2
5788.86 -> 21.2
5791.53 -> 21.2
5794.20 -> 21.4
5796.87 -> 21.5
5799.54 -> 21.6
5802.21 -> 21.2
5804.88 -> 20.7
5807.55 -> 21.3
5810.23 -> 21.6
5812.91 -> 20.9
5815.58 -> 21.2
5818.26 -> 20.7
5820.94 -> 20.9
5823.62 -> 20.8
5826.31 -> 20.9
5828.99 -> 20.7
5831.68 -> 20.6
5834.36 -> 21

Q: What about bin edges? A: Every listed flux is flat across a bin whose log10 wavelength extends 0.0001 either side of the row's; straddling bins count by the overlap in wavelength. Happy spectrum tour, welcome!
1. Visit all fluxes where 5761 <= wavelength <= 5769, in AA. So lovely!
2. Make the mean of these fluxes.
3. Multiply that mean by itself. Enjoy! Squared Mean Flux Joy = 451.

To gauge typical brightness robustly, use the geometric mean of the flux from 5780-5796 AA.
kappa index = 21.17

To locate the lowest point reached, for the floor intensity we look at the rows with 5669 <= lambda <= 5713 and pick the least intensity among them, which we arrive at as 21.8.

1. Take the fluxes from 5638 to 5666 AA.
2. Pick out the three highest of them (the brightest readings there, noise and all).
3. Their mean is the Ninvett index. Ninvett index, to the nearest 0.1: 22.7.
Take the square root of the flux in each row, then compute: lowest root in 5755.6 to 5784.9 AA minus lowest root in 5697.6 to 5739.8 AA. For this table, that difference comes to -0.054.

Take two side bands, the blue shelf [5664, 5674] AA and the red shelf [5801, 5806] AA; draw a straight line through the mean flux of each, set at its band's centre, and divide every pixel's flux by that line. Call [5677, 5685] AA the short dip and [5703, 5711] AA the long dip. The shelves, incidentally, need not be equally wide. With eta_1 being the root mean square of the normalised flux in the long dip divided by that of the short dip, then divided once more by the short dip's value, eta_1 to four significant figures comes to 1.005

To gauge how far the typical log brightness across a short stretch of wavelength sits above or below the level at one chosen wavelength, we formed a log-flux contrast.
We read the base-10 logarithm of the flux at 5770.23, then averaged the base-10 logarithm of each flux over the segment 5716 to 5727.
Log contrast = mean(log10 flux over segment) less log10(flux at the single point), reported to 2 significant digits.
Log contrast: 0.018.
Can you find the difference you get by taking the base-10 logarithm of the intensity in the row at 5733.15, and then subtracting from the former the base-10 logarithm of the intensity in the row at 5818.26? 0.018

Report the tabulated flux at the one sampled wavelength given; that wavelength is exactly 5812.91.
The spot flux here 20.9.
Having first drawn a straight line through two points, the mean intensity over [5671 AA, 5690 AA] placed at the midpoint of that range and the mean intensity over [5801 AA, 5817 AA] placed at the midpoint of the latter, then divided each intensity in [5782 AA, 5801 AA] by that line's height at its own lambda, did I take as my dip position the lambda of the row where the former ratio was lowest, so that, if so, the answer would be 5783.53 AA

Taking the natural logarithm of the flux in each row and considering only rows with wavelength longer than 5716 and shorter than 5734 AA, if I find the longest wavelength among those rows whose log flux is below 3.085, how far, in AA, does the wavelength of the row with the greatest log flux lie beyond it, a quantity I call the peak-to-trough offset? -7.9 AA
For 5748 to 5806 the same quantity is -55.9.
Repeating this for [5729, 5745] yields -13.2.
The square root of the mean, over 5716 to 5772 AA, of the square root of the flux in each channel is 2.151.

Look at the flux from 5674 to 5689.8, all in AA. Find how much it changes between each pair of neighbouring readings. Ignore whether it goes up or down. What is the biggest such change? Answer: 0.40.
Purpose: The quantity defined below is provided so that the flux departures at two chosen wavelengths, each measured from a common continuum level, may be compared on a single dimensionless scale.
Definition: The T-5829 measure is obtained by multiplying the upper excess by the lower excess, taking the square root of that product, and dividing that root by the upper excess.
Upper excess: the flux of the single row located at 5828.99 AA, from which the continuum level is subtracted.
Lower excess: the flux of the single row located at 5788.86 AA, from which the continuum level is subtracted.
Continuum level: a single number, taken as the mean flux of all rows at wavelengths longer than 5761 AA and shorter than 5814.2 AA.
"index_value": -0.1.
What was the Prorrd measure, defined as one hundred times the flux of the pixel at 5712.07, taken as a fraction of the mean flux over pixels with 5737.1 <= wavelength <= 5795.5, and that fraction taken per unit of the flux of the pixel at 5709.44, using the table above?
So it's 4.75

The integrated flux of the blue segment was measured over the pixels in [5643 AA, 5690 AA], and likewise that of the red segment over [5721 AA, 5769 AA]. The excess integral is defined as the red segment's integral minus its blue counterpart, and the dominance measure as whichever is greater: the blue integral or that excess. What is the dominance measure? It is 1047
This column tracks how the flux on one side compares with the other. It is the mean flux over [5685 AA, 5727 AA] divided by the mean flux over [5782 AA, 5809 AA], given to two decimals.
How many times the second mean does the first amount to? 1.03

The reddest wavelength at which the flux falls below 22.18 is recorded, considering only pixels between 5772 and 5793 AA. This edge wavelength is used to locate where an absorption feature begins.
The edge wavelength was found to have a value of 5791.53 AA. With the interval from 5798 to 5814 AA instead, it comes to 5812.91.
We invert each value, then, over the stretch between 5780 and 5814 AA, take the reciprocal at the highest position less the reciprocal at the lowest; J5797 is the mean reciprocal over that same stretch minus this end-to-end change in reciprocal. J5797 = 0.0467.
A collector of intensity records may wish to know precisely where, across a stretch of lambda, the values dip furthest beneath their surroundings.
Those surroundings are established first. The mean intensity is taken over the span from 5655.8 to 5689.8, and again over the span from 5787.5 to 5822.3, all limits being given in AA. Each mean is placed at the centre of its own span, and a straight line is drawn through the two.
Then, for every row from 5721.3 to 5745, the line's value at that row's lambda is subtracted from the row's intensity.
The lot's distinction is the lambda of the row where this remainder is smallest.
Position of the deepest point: 5743.72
